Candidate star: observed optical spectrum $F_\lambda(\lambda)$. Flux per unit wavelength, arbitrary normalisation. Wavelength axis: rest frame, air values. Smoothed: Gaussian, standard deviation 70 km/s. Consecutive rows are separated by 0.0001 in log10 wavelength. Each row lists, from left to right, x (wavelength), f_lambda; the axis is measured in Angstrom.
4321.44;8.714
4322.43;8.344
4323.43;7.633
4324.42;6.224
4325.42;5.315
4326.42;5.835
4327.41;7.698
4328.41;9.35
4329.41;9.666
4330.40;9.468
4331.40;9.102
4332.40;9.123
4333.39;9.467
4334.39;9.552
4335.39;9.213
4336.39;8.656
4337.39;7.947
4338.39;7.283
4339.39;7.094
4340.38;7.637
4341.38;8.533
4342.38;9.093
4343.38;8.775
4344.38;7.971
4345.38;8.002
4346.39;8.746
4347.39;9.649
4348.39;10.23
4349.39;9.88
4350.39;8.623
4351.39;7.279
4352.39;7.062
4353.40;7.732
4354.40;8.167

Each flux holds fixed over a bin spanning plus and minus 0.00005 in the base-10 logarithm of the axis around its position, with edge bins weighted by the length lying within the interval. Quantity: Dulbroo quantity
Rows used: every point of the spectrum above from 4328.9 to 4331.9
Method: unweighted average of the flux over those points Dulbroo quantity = 9.4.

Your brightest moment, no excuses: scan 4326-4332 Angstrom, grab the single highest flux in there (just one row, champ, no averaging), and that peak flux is 9.666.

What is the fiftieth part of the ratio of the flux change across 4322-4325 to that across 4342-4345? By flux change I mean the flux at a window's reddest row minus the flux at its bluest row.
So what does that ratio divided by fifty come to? 0.038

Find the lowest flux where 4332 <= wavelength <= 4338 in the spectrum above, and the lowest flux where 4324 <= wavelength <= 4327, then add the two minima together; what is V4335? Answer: 13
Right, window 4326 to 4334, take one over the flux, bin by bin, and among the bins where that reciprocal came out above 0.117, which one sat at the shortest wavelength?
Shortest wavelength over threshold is 4326.42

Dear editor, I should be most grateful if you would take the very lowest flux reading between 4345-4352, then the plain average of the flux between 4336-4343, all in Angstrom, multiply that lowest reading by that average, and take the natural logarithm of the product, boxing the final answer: 4.07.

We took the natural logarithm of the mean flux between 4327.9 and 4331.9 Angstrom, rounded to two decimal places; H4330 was 2.24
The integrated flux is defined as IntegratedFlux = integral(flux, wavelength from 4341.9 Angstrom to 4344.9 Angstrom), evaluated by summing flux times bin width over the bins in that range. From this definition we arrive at 25.8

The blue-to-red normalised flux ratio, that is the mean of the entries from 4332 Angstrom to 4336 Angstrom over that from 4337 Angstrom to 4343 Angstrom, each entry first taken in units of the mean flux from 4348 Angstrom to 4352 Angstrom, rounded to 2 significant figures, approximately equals 1.2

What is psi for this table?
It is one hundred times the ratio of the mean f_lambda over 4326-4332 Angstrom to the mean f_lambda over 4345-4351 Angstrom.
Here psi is 93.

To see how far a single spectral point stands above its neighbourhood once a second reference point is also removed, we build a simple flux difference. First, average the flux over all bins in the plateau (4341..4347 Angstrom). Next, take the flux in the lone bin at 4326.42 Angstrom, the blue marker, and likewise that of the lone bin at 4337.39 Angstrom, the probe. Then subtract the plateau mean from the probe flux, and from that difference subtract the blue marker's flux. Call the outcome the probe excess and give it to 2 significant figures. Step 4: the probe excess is -6.4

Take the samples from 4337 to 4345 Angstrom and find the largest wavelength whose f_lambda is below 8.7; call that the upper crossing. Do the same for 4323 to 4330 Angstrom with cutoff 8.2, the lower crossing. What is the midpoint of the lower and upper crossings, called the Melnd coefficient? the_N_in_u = 4335.9 Angstrom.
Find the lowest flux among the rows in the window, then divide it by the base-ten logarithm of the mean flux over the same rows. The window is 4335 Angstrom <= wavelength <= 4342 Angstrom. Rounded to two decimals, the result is 7.83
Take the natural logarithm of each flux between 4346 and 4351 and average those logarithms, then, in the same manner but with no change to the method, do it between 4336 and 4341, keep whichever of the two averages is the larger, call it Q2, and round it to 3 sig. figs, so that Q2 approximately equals 2.24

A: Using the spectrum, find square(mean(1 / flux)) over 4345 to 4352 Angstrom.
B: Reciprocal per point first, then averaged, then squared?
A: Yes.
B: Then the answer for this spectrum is 0.013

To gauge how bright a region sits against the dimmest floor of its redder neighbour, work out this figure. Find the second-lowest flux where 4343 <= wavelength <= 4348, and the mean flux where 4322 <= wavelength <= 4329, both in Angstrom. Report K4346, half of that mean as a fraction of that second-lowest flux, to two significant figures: 0.45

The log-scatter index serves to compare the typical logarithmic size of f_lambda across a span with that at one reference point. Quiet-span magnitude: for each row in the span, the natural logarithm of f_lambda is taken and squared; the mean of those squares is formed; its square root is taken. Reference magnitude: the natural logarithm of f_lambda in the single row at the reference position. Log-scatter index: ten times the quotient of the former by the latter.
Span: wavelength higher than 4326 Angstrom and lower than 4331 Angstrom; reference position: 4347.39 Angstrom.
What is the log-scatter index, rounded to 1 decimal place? 9.4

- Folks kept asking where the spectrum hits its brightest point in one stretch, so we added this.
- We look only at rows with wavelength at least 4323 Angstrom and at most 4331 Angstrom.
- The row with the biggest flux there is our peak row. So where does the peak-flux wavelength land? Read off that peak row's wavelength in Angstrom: 4329.41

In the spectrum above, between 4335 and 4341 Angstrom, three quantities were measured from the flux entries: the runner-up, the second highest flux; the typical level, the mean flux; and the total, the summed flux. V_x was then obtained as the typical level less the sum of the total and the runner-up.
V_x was -49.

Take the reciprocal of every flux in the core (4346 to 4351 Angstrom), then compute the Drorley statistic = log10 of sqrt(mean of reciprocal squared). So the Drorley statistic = -0.97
